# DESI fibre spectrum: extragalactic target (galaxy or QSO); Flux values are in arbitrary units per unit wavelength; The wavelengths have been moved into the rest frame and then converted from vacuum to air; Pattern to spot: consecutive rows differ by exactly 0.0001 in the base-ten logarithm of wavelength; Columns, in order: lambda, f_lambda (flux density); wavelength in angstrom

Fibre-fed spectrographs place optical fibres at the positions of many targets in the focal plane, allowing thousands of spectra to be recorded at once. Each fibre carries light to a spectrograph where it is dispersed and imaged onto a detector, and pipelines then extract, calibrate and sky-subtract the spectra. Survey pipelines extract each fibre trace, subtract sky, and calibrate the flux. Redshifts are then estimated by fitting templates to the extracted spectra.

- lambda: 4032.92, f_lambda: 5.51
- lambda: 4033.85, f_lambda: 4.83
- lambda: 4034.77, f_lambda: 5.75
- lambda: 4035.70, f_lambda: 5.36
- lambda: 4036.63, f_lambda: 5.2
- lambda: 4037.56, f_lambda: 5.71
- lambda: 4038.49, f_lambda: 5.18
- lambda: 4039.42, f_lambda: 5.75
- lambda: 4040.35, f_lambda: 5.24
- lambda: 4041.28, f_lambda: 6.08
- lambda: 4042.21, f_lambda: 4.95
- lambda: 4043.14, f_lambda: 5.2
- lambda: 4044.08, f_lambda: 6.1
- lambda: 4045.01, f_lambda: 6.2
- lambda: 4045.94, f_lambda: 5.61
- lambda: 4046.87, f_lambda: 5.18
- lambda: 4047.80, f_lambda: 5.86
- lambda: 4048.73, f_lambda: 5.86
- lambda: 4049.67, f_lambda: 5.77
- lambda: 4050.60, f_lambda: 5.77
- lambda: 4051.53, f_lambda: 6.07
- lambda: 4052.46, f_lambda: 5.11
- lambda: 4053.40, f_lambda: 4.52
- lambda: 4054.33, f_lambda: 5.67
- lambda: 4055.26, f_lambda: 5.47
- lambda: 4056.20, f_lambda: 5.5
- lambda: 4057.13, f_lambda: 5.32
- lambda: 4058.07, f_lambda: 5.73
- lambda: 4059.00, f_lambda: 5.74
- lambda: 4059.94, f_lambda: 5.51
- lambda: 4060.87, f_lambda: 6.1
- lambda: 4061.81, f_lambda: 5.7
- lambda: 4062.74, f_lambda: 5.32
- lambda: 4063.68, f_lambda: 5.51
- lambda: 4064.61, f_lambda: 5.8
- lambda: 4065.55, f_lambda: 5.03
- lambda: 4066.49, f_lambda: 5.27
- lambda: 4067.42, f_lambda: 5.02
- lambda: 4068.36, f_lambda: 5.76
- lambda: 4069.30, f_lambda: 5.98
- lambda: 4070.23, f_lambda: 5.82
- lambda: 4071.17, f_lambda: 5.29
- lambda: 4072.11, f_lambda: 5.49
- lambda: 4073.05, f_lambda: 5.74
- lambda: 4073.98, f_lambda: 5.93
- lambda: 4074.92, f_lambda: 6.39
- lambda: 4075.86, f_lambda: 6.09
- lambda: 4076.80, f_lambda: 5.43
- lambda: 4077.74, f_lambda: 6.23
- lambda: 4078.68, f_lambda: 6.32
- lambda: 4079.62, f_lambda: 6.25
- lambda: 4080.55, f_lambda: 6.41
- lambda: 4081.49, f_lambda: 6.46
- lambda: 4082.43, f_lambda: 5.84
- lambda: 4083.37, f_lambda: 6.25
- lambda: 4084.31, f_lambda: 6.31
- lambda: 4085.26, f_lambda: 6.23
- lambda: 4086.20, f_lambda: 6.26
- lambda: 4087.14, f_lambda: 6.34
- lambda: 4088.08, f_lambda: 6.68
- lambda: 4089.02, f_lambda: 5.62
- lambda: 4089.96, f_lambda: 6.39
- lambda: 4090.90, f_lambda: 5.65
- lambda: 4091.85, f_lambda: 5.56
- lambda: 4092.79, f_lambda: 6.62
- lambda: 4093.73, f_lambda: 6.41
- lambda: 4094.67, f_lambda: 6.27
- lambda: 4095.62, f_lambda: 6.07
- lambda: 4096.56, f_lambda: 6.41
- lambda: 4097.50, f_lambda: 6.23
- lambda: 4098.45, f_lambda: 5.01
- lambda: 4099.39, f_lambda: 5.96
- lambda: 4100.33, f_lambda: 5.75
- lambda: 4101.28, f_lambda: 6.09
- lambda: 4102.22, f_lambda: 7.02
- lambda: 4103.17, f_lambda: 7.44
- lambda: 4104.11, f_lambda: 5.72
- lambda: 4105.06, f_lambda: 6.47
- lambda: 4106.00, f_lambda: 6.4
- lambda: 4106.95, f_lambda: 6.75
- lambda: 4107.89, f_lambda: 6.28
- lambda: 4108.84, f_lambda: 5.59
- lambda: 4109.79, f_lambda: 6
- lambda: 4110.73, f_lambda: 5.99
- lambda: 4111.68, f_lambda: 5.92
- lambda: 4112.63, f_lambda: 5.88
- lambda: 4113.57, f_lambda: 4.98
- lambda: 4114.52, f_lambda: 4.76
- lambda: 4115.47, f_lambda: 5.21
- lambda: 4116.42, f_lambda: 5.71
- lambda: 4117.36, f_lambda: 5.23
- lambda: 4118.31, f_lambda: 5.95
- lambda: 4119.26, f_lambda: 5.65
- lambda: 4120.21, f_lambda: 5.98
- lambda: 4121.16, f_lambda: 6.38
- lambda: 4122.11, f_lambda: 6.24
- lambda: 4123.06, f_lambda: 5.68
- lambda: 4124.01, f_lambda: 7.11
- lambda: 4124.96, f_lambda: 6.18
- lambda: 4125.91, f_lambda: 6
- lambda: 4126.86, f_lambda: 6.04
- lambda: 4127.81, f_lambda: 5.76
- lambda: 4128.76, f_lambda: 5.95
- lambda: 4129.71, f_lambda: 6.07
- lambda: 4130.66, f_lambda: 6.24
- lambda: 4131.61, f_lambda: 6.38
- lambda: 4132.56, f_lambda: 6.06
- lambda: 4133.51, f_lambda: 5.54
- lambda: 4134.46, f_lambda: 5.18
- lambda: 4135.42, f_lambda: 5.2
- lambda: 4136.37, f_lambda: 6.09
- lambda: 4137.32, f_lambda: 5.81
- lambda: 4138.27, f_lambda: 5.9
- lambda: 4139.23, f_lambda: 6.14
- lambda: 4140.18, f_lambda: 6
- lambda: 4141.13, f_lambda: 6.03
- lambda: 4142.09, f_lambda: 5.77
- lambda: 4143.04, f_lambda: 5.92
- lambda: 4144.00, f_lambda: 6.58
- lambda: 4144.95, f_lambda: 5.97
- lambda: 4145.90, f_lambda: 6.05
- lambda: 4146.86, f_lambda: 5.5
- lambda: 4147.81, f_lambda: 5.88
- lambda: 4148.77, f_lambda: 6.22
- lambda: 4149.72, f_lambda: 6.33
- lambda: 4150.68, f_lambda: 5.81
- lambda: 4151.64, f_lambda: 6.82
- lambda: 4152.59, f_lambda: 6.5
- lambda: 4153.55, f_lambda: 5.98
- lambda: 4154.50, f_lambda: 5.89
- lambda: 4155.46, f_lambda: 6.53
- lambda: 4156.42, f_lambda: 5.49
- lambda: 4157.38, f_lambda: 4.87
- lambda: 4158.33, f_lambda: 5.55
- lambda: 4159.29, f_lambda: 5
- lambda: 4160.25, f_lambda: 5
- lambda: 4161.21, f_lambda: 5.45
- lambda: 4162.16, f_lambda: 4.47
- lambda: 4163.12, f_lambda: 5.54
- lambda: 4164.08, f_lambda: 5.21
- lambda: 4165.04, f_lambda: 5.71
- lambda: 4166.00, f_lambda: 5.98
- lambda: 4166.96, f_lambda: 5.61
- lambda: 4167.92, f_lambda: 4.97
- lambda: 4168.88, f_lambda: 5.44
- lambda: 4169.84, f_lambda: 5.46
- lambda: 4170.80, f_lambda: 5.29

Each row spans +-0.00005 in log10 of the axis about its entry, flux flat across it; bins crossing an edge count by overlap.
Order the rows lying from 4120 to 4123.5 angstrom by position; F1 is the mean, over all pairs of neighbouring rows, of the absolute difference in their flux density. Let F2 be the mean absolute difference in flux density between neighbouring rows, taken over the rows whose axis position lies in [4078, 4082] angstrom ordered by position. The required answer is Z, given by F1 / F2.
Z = 3.9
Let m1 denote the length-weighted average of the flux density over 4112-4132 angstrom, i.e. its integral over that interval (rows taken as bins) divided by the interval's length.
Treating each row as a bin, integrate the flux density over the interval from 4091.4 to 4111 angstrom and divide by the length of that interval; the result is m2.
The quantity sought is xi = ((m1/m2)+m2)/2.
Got 3.57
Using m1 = 5.87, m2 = 6.2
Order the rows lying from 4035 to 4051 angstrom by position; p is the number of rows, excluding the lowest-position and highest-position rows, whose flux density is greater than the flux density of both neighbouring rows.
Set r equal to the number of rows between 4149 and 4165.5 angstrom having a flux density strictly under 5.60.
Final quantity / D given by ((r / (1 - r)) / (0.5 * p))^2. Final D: 0.32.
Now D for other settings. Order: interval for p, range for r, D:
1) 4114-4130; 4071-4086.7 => 0.36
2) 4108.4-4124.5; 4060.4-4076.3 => 0.34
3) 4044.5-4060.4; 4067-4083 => 0.44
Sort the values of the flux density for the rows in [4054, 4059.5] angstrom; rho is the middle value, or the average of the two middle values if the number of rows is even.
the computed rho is 5.6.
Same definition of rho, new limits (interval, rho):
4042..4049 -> 5.7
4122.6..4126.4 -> 6.1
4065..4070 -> 5.3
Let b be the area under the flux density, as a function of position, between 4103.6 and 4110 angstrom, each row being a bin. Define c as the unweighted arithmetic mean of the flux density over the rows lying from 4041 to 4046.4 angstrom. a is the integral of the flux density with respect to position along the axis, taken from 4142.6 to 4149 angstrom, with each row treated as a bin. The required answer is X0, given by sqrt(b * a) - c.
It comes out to 33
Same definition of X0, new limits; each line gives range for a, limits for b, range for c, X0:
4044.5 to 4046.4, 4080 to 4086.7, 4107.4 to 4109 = 16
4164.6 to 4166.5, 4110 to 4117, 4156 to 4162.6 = 16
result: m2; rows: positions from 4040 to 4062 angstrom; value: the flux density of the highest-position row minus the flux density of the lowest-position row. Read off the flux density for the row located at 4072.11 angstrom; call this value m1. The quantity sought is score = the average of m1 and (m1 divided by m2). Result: 8.7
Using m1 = 5.49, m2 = 0.5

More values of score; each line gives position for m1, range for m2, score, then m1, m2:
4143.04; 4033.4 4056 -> 7.6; 5.92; 0.6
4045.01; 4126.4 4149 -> 20.3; 6.2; 0.2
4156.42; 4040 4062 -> 8.7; 5.49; 0.5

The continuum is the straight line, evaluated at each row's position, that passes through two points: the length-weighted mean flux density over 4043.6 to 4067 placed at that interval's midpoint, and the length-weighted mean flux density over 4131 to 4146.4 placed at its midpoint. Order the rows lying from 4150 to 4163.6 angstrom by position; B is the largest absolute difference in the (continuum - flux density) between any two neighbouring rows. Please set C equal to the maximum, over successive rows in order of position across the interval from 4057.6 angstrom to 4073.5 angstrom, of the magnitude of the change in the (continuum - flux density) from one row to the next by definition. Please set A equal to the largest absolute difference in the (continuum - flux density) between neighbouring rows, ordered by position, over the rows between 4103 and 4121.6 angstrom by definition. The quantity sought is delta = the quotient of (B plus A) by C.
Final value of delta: 3.6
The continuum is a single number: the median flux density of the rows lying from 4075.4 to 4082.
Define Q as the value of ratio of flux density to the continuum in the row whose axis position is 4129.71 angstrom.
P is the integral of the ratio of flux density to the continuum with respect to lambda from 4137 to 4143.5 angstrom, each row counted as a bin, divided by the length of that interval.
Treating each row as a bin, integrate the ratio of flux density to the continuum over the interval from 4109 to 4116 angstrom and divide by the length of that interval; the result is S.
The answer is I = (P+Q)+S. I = 2.81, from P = 0.95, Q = 0.97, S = 0.89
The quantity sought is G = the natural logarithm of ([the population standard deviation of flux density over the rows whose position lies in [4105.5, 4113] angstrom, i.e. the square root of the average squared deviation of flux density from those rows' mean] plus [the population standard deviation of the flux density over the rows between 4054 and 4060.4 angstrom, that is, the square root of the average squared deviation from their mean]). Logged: -0.73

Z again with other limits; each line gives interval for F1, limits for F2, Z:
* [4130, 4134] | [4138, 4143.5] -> 2.0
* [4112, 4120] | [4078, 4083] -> 2.3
